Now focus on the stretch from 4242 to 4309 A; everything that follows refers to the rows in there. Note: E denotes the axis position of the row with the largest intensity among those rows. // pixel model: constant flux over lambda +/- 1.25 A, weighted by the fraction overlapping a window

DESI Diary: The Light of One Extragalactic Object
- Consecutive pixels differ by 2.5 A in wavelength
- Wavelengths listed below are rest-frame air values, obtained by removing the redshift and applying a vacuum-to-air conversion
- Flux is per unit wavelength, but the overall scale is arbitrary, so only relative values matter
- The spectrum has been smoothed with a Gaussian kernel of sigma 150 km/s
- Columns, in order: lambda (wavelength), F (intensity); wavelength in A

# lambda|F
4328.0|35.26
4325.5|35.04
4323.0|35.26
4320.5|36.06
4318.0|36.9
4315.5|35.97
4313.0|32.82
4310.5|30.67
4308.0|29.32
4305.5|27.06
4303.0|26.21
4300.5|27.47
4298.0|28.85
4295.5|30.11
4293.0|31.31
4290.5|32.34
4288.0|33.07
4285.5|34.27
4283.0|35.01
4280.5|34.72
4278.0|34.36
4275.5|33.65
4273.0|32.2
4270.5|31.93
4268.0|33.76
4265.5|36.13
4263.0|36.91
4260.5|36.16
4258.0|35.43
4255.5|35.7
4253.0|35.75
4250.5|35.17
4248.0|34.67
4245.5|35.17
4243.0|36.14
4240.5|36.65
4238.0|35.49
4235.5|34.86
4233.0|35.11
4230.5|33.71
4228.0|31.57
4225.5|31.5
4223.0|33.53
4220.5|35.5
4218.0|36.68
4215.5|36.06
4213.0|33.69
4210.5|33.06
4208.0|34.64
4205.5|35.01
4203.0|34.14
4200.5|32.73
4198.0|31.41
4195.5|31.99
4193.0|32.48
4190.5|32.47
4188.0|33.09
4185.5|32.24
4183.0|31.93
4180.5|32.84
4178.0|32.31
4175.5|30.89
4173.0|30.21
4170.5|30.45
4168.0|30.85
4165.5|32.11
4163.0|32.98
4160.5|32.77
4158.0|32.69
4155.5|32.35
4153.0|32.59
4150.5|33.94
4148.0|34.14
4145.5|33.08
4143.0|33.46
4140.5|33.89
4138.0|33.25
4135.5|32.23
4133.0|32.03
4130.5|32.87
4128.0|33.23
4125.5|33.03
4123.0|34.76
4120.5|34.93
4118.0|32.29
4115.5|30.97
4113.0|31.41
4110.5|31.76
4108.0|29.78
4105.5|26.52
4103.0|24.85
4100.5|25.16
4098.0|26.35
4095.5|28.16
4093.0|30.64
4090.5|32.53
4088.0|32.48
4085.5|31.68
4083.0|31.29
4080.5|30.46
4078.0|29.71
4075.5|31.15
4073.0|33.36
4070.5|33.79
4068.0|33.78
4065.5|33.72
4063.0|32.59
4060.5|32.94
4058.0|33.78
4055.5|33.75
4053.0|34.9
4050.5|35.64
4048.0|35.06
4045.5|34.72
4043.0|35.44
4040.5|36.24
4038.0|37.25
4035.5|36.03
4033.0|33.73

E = 4263.0 A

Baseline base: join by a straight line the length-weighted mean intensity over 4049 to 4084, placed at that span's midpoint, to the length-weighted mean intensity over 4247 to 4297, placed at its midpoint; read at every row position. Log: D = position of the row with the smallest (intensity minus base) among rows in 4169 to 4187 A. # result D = 4173.0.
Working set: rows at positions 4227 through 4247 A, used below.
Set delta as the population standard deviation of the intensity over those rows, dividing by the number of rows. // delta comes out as 1.5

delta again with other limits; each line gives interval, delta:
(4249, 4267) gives 0.5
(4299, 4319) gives 3.8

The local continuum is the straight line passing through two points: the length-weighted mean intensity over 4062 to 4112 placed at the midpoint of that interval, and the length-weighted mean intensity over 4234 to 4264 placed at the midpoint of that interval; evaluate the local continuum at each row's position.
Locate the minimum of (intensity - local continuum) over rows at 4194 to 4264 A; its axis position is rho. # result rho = 4228.0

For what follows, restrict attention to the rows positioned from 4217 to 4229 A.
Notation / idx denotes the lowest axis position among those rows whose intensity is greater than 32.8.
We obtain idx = 4218.0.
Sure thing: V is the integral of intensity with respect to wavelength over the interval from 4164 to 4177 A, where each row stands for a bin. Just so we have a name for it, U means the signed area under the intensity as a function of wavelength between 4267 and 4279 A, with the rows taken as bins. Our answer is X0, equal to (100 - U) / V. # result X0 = -0.74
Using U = 398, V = 403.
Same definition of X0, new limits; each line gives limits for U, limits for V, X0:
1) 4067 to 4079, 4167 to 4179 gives -0.78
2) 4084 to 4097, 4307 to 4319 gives -0.76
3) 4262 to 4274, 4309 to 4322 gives -0.69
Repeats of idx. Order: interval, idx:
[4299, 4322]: 4313.0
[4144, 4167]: 4145.5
